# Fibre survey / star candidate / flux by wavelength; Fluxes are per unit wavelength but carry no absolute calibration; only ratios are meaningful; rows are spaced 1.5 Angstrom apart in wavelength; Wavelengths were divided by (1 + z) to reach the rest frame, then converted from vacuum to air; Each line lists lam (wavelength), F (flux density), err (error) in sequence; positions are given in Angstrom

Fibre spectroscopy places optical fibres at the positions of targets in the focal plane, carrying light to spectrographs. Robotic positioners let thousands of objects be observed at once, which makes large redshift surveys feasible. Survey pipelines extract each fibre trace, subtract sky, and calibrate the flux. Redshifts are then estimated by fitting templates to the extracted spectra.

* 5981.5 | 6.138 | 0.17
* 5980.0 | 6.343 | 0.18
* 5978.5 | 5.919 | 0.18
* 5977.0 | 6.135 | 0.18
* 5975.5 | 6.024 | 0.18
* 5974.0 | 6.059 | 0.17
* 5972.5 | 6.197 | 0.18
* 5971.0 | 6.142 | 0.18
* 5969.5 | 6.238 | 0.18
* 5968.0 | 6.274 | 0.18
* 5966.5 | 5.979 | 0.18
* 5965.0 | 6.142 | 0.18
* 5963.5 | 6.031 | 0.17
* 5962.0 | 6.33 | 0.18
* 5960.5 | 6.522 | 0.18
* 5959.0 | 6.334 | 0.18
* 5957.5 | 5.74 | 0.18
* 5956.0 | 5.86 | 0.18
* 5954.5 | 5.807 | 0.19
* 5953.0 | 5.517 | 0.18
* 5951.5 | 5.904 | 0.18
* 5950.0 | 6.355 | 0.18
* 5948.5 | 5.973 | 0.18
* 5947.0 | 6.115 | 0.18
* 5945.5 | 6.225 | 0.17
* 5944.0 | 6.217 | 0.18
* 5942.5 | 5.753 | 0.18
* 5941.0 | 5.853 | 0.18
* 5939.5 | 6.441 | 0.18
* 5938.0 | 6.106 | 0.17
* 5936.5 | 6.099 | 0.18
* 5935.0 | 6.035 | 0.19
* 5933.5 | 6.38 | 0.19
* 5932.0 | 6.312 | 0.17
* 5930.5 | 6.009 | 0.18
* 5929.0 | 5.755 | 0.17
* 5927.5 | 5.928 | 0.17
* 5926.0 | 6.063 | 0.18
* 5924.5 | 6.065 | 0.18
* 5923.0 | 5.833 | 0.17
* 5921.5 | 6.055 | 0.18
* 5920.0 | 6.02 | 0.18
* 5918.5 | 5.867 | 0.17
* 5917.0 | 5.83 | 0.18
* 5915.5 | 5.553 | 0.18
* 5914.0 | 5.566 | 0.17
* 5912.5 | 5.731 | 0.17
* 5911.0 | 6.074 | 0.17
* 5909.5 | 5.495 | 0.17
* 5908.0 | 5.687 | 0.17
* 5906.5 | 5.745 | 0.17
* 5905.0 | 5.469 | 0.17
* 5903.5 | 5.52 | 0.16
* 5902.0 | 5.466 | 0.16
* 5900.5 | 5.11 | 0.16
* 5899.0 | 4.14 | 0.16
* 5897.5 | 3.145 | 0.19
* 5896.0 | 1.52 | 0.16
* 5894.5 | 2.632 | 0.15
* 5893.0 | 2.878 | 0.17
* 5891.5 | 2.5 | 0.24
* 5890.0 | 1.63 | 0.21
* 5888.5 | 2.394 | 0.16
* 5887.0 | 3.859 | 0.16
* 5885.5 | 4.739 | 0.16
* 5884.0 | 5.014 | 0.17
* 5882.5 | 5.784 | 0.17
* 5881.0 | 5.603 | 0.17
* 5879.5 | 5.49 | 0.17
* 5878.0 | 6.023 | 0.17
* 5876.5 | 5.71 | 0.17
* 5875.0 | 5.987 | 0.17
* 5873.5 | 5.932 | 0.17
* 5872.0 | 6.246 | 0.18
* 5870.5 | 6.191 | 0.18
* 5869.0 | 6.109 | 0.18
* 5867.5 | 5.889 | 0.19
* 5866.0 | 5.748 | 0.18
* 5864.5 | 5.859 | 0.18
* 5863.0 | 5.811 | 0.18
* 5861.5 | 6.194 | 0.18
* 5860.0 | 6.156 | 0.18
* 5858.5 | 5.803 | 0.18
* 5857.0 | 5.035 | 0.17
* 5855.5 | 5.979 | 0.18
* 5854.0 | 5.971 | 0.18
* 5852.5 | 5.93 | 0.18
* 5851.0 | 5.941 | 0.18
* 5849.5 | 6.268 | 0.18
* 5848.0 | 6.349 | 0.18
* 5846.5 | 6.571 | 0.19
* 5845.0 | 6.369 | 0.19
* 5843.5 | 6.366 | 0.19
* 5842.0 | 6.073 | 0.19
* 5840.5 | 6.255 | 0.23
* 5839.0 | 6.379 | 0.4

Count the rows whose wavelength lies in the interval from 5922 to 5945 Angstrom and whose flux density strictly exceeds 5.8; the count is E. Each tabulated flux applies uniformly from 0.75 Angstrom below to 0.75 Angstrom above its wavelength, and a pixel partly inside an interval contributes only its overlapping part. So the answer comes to 13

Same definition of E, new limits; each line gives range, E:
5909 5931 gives 10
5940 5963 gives 12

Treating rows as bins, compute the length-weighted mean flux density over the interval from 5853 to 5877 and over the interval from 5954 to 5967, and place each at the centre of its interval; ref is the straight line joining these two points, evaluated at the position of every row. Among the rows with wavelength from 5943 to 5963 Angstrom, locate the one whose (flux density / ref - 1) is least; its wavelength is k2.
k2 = 5953.0 Angstrom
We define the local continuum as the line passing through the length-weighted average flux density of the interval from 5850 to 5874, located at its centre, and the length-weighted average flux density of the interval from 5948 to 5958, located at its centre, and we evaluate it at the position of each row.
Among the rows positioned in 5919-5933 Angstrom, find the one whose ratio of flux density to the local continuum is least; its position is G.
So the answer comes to 5929.0 Angstrom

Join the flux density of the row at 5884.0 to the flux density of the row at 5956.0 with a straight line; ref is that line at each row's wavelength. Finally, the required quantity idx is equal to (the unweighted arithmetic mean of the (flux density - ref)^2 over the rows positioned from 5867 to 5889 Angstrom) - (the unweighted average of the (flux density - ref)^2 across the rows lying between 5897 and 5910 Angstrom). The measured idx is 0.7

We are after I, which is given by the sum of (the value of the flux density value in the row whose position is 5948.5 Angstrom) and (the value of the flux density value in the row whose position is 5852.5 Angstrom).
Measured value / 11.9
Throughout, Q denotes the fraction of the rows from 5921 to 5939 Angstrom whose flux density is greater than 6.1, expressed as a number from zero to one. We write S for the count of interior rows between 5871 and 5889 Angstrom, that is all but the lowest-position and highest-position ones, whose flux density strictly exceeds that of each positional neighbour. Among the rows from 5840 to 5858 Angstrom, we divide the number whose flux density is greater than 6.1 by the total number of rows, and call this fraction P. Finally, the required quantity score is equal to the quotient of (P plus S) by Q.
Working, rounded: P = 0.50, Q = 0.25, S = 3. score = 14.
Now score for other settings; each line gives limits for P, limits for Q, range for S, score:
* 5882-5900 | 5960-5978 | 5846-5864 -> 3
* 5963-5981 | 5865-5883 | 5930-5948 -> 14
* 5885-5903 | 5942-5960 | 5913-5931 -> 5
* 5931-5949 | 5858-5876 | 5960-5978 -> 9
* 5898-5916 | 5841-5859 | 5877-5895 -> 5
